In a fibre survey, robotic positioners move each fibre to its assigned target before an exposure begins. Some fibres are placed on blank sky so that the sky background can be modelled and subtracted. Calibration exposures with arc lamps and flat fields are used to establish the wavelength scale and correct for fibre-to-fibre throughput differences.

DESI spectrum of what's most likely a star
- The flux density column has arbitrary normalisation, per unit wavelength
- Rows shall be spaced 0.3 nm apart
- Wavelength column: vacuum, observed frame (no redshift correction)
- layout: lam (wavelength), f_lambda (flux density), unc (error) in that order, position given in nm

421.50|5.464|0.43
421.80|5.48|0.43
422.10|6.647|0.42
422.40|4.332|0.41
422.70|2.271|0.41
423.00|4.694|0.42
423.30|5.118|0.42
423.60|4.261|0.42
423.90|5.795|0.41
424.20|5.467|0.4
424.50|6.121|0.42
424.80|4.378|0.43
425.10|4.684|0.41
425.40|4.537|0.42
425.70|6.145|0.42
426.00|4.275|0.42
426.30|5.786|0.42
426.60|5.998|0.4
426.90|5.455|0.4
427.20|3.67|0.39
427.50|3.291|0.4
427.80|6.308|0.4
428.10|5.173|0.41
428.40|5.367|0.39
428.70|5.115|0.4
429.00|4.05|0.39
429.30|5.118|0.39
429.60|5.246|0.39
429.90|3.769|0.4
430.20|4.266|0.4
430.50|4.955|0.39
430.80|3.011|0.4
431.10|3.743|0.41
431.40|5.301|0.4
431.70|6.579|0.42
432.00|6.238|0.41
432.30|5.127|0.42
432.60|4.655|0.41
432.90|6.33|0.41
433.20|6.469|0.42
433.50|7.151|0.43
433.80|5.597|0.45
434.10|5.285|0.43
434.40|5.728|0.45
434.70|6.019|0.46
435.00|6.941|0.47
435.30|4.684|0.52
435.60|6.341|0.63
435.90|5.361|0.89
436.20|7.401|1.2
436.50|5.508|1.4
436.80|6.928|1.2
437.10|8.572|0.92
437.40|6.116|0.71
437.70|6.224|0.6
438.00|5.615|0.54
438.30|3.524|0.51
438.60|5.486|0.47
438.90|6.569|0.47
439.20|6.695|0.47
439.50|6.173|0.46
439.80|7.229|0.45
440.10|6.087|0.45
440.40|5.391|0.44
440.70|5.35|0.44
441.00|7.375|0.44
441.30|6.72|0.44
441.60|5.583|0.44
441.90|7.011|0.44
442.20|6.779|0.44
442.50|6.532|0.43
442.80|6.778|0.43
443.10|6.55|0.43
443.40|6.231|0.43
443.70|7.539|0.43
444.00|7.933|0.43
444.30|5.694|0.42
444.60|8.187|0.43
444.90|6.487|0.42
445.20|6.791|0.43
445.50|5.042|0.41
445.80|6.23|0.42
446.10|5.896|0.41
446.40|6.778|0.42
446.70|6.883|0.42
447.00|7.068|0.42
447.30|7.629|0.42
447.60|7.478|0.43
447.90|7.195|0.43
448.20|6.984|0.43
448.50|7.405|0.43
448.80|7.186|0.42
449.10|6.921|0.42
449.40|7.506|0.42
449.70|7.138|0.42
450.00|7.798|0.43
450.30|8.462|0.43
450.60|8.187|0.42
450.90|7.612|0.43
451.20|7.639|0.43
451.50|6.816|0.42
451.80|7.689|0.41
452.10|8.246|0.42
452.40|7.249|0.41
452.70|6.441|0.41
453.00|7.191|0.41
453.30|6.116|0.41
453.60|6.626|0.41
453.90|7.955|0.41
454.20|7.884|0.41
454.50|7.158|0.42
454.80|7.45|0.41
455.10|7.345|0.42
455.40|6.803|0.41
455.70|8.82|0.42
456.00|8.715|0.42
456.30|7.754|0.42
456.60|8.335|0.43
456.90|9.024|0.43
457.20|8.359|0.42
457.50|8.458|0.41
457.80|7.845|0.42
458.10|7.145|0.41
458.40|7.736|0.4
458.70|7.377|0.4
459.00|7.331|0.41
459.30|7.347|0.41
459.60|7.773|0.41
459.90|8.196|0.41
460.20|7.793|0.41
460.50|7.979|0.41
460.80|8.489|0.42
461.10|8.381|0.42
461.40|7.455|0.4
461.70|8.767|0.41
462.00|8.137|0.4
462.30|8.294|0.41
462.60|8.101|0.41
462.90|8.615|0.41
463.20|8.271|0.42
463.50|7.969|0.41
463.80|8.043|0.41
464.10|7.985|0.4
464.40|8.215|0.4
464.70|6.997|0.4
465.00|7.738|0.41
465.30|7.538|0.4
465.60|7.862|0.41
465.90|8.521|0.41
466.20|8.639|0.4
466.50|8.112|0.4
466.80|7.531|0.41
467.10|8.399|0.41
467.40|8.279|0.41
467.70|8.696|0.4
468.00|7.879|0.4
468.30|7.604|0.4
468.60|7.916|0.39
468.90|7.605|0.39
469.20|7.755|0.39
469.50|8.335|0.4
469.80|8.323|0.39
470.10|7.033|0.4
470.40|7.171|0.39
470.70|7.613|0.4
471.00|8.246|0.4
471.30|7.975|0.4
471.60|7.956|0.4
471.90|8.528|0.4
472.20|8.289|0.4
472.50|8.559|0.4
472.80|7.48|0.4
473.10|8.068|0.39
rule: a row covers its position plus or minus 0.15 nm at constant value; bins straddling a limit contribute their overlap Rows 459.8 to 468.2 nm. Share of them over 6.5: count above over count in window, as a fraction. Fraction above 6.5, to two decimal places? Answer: 1.00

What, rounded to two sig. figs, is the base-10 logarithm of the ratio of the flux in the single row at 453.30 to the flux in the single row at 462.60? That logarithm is -0.12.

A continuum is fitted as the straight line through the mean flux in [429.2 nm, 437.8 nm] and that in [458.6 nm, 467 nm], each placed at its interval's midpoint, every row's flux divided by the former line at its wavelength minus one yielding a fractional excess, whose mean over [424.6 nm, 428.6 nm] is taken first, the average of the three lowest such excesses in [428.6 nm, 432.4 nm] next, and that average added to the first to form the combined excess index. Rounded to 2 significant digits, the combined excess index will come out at -0.38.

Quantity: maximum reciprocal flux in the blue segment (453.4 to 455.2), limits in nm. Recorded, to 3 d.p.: 0.151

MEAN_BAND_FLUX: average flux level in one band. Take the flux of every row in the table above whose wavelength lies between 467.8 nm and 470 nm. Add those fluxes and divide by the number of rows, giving 7.9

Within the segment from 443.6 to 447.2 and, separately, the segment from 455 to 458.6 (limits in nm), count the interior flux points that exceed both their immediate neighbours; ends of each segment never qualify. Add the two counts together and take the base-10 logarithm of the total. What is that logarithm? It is 0.845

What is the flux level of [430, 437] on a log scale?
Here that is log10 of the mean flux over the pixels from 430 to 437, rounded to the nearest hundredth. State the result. 0.75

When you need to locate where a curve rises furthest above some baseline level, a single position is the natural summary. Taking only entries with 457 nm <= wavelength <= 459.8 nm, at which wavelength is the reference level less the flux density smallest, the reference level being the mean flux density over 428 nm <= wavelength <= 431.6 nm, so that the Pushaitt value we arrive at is 457.50 nm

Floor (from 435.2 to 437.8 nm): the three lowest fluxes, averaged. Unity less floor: -4.18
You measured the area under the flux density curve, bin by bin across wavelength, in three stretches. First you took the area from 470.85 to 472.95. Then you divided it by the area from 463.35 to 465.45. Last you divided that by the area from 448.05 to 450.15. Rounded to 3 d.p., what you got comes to 0.068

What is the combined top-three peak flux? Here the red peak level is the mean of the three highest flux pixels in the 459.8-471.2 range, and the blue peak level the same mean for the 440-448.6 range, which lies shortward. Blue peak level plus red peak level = 16.6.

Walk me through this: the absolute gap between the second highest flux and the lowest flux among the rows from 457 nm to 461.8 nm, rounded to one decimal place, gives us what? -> 1.3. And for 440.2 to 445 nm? 2.6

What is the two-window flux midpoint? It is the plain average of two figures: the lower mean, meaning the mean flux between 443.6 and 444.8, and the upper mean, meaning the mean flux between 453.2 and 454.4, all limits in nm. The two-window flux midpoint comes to 7.24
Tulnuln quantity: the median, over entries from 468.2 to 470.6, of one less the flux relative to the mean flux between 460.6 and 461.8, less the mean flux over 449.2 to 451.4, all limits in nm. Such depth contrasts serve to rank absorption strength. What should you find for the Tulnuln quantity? -7.7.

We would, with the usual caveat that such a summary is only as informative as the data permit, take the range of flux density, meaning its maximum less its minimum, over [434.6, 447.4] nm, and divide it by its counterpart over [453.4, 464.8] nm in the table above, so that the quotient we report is 2.1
